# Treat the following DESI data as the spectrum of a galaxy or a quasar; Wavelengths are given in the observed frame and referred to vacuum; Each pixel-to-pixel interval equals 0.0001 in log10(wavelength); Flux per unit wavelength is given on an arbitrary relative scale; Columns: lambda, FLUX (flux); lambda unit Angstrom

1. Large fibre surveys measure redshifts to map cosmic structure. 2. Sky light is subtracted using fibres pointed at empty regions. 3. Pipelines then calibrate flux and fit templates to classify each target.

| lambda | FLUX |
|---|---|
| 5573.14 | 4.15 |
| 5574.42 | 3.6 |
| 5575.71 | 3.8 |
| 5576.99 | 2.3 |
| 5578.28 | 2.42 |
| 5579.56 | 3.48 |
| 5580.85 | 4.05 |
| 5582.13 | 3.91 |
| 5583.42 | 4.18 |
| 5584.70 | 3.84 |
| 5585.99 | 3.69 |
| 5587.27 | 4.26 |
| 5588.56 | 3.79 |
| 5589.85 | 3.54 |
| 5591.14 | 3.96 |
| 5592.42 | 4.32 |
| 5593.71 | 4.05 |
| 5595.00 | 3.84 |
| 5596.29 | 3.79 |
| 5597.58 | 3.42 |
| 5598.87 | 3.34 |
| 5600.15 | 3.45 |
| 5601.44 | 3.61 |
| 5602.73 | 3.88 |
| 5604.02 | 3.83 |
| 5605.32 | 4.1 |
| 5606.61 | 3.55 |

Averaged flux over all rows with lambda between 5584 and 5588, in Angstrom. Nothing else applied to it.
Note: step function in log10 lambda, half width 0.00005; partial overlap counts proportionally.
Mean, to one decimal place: 3.9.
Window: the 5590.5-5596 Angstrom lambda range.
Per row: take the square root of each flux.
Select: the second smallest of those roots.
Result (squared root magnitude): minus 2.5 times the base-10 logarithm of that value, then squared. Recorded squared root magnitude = 0.56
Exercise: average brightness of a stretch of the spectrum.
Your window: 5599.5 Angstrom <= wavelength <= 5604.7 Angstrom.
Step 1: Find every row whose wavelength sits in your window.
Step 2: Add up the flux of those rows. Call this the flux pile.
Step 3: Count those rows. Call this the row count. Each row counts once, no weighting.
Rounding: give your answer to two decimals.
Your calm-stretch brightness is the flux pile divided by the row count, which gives 3.69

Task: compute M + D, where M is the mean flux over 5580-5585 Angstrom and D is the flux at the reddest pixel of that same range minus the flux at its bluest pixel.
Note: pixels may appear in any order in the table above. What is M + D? 3.8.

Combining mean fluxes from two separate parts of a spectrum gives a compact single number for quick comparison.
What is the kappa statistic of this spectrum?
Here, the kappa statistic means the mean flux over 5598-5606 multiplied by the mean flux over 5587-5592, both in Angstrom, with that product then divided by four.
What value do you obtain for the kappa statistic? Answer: 3.6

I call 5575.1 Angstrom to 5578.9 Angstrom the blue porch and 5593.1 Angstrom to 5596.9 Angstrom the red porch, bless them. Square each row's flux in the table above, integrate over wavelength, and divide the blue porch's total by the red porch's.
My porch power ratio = 0.56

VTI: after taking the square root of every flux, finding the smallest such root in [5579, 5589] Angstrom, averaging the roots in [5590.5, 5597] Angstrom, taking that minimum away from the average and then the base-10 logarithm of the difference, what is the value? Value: -0.9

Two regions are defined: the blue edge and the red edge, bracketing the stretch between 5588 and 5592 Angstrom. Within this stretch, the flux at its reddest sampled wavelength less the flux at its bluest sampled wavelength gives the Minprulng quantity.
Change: 0.17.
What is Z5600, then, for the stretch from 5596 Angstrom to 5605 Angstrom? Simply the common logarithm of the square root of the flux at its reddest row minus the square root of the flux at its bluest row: -2.0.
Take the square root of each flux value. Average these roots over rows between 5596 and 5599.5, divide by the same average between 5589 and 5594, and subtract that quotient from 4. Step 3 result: 3.06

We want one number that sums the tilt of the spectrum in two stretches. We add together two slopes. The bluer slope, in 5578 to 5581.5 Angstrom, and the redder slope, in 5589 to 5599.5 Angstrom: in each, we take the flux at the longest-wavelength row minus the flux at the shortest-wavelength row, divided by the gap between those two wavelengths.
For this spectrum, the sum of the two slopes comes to 0.61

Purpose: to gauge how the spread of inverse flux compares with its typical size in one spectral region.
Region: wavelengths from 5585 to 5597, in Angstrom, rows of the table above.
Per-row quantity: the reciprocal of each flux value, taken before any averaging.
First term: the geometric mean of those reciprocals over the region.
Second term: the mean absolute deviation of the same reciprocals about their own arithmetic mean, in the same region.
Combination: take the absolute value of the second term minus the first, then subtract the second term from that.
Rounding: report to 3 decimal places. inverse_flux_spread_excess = 0.229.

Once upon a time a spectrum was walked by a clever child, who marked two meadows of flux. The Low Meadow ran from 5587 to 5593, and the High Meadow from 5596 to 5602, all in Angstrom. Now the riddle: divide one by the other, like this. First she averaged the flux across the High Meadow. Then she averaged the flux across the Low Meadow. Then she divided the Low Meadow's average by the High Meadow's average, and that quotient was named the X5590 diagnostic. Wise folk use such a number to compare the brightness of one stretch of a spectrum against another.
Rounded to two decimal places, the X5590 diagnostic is 1.13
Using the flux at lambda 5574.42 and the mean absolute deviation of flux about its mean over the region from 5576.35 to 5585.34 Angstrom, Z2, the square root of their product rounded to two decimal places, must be 1.50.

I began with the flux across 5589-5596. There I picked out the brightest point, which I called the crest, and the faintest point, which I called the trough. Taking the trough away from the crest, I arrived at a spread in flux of 0.78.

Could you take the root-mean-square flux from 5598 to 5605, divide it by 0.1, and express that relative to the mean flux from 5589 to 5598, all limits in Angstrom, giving 9.4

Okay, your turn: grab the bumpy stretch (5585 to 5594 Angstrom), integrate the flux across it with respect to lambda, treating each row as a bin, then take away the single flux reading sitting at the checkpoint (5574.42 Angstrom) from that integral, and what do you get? 32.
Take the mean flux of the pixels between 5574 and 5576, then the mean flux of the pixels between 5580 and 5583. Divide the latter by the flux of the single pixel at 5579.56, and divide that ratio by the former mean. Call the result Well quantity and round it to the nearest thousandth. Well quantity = 0.309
